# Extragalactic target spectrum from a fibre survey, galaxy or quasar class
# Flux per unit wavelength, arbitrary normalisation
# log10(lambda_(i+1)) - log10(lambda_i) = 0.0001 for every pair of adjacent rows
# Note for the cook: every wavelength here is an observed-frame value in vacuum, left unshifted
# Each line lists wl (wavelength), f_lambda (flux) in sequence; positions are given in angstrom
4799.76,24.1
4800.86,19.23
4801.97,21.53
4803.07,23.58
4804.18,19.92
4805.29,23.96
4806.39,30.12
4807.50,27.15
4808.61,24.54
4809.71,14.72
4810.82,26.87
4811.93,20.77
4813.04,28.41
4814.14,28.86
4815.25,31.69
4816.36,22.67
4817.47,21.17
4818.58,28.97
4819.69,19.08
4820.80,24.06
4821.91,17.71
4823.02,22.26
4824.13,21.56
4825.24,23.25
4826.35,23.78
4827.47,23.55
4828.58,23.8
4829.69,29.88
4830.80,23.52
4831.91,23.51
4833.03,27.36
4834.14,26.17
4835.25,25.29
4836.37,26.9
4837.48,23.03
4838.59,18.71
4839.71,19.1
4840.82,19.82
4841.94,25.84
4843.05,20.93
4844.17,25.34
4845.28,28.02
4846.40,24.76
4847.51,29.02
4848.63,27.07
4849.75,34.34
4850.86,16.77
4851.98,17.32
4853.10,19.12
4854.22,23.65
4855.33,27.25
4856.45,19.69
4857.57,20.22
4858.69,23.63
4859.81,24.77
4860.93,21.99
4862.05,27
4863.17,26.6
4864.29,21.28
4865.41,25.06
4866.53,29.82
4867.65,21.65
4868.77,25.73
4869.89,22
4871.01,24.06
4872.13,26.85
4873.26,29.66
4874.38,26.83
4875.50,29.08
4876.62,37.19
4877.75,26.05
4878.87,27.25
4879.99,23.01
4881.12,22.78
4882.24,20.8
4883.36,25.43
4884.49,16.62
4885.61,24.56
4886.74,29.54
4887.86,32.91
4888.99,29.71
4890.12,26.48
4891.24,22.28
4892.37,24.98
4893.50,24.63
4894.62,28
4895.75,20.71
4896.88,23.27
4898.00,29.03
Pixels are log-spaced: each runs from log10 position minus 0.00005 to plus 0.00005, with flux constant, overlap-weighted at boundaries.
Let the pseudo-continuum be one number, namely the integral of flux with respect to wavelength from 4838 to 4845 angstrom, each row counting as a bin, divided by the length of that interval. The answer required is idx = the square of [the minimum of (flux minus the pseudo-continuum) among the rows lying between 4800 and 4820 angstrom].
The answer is 51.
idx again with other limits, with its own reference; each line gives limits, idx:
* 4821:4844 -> 18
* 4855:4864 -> 5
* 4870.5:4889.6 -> 28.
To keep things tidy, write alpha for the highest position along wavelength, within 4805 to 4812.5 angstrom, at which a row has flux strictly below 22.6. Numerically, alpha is 4811.93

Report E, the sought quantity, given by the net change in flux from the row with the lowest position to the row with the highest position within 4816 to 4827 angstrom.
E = 1.1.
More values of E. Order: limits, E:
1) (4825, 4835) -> 2.9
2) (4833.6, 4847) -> -1.4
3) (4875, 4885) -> -12.5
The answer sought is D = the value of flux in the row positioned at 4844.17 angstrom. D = 25.34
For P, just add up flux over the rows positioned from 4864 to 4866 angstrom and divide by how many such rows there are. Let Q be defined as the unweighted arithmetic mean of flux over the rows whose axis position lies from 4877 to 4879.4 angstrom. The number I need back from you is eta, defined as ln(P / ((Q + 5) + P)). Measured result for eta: -0.86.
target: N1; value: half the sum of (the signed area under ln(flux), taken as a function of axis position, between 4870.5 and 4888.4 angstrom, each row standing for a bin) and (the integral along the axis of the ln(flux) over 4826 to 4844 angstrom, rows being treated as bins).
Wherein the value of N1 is 57.6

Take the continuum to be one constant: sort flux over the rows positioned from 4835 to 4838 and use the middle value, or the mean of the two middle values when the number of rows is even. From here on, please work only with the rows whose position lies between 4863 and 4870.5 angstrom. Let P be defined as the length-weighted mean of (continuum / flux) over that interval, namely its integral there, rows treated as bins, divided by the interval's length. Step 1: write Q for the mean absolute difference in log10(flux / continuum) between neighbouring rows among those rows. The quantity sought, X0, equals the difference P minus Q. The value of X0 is 0.96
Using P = 1.05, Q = 0.088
